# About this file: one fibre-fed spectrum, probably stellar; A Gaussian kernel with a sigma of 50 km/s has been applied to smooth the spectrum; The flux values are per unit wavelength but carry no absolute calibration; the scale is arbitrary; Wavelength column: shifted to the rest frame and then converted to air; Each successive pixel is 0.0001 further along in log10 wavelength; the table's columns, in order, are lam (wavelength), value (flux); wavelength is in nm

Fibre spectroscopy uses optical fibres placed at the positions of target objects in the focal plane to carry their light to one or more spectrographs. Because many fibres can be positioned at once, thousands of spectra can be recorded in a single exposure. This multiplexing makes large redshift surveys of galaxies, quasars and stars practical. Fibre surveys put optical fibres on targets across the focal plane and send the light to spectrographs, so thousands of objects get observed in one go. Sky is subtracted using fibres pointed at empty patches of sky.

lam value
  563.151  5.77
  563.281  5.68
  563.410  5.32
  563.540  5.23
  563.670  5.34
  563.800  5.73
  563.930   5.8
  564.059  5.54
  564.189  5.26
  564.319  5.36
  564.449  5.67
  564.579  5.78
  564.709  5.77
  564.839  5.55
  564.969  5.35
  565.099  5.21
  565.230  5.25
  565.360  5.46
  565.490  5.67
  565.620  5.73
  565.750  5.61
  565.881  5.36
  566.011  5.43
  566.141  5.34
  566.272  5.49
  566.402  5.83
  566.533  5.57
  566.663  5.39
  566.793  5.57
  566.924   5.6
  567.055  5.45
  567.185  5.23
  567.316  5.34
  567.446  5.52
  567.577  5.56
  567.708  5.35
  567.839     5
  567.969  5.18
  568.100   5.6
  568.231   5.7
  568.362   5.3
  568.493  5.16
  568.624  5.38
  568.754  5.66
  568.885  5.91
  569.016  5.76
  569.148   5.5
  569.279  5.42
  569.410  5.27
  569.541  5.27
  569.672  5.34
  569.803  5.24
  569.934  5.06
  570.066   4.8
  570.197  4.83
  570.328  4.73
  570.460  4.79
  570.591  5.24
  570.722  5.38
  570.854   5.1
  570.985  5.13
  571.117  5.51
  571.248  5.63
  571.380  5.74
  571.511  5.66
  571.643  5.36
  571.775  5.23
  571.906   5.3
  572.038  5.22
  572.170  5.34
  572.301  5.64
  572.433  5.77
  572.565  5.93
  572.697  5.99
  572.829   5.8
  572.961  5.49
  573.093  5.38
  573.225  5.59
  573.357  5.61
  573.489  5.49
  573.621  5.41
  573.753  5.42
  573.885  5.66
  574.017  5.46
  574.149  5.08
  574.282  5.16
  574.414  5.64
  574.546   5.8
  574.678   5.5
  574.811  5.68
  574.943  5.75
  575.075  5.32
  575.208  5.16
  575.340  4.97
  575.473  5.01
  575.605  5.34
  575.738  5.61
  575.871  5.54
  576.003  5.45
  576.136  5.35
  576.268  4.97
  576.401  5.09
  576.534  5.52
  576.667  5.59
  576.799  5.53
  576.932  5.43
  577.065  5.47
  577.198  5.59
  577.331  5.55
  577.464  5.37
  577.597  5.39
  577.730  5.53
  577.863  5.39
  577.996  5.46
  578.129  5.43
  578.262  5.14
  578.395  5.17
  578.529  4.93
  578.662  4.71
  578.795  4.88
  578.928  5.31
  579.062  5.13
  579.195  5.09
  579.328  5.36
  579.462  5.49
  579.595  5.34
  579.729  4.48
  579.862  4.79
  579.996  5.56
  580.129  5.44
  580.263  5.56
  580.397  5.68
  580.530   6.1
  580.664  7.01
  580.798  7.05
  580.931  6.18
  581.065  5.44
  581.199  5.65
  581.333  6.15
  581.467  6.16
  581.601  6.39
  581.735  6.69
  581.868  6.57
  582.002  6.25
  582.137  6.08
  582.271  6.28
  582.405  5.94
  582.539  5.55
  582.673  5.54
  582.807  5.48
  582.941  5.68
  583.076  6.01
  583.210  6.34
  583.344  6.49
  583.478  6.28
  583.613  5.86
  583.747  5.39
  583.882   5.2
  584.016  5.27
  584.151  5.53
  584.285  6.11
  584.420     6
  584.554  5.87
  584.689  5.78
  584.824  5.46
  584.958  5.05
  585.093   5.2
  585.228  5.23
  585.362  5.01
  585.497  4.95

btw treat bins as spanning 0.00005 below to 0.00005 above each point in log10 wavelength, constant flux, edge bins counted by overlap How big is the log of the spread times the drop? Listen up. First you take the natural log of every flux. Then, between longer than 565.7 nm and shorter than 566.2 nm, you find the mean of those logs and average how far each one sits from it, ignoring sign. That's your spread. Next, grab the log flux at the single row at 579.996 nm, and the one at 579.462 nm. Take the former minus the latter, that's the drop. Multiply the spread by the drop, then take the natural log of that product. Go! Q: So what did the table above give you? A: -8.5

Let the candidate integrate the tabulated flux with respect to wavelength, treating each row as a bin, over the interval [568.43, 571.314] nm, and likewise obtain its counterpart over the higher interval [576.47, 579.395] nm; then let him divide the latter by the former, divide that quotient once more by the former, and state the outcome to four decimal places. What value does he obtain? 0.0671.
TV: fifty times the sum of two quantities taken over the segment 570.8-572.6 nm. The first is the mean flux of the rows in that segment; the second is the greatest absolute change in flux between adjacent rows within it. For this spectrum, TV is 292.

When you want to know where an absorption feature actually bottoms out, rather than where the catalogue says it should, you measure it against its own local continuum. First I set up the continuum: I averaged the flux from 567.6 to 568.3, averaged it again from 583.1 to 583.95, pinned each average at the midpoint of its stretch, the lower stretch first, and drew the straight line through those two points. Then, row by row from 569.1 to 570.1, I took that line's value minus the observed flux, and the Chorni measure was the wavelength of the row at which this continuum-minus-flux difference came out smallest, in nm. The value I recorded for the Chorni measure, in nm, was 569.148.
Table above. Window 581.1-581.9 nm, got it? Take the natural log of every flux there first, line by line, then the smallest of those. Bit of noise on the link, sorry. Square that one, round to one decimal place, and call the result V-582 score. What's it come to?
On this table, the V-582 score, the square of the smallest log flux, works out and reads 3.0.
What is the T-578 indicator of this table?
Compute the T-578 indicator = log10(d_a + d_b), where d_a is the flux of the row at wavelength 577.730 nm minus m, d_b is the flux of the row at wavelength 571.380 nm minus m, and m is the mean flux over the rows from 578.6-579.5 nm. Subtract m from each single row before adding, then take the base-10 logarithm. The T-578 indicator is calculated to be 0.00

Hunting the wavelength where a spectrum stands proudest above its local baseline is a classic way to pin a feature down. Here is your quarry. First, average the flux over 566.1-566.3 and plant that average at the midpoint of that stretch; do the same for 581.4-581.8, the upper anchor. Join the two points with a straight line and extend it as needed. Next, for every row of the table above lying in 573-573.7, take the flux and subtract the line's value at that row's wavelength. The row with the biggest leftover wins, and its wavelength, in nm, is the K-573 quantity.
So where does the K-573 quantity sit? 573.357 nm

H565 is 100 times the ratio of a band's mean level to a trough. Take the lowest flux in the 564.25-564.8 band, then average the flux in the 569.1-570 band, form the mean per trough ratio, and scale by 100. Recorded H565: 99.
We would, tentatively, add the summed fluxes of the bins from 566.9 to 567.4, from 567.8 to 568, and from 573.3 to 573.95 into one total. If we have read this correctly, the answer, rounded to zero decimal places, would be 59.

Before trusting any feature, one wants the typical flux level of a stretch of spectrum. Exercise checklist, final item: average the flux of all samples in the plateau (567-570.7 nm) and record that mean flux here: 5.31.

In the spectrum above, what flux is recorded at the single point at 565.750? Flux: 5.61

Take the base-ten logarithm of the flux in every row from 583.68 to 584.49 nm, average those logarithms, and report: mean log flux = 0.746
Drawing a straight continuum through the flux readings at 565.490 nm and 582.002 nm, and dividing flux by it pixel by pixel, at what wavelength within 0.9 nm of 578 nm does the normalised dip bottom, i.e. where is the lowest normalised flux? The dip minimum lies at 578.662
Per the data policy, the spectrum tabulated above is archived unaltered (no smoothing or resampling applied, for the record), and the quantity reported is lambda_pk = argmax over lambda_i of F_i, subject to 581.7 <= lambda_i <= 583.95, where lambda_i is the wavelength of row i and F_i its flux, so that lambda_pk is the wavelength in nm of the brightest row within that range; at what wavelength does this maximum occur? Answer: 581.735 nm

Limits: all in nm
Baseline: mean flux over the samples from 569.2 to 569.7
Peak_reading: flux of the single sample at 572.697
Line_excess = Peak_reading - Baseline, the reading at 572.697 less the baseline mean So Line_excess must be 0.7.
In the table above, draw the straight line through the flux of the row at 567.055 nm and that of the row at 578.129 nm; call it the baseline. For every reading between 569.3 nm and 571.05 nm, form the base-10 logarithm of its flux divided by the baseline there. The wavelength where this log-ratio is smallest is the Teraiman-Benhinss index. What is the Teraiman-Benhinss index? 570.328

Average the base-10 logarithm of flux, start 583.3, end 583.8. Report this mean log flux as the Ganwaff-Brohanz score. 0.777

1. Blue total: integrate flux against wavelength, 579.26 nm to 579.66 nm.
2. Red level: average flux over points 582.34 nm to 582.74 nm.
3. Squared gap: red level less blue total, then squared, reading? 12.4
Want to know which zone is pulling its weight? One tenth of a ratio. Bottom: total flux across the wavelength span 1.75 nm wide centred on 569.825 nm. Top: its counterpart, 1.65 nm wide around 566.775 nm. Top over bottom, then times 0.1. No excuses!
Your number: 0.106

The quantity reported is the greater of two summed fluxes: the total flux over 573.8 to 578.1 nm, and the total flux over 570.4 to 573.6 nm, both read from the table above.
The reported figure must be 173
